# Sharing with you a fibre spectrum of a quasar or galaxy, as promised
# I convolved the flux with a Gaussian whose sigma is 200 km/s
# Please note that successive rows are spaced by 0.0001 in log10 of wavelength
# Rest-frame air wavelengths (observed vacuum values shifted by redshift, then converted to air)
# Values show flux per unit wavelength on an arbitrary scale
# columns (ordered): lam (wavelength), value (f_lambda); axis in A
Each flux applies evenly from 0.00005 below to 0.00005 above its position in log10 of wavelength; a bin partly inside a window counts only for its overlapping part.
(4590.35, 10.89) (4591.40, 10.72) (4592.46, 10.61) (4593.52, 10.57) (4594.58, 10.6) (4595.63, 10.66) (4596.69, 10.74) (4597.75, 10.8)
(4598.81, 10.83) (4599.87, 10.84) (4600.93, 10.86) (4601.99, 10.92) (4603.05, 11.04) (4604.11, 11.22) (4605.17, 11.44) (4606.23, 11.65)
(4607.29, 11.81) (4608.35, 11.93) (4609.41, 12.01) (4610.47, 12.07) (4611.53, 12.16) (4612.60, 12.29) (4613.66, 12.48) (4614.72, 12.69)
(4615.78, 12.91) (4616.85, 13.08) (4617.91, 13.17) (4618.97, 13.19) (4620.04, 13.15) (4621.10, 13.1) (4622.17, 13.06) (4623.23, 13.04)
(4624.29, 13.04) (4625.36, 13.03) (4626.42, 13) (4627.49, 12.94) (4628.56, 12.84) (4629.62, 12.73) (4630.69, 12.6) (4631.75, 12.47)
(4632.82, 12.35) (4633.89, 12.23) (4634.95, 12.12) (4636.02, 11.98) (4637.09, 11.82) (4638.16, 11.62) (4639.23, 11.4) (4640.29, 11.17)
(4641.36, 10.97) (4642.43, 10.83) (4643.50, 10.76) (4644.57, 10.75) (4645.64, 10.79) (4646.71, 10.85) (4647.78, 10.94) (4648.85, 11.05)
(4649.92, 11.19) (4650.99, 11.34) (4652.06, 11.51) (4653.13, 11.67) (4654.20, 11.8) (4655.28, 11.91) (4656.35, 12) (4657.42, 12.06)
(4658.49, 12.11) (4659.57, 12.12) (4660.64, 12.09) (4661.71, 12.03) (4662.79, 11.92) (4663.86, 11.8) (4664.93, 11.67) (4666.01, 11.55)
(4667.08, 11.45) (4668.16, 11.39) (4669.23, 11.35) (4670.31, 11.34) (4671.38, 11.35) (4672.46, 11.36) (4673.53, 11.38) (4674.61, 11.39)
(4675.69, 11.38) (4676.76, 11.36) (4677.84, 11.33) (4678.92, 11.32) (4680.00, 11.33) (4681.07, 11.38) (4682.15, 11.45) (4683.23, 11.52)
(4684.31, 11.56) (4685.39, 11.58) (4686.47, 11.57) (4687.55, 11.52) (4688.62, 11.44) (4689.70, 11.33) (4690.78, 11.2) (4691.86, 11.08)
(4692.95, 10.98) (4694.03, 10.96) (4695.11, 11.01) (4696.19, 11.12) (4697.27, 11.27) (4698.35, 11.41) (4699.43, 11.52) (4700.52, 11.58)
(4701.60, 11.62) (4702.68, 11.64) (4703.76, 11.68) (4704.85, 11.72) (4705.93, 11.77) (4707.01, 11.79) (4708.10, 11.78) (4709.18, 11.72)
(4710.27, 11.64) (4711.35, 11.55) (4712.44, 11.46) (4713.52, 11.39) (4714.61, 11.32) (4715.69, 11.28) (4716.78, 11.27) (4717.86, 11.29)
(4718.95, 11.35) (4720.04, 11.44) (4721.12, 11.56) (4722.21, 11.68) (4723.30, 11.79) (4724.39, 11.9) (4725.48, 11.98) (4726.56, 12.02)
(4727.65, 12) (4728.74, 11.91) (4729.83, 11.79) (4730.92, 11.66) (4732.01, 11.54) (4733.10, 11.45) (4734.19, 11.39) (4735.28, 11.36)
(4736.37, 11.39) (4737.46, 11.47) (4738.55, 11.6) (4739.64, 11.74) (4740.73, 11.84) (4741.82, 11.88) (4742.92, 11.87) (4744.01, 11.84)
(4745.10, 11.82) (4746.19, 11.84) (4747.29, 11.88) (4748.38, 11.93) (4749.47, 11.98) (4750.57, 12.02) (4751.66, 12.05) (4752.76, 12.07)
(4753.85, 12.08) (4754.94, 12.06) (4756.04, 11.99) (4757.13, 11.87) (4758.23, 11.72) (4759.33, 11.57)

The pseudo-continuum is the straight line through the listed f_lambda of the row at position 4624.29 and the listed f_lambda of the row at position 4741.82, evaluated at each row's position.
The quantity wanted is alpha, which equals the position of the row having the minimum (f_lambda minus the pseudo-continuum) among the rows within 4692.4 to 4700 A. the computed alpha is 4694.03 A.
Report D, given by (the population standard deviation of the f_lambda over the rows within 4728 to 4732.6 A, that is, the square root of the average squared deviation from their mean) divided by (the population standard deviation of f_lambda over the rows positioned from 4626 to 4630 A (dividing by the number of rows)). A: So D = 1.4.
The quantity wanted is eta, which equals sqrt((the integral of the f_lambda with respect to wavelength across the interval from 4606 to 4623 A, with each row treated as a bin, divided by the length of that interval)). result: 3.55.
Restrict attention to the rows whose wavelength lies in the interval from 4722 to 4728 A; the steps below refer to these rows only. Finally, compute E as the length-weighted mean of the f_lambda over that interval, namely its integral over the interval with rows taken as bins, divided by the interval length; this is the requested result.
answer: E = 11.9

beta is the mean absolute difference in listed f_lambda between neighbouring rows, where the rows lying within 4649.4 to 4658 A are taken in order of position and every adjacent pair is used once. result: 0.124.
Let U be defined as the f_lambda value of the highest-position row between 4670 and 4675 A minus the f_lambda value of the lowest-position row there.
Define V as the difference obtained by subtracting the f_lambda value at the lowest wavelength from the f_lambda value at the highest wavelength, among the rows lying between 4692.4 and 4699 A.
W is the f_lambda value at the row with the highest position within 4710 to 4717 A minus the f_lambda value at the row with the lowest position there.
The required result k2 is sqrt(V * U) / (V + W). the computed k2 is 2.4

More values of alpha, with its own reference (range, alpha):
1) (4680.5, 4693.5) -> 4692.95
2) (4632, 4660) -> 4643.50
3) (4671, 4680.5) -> 4671.38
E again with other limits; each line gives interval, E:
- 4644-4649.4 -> 10.9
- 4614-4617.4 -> 12.9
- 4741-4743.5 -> 11.9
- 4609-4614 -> 12.2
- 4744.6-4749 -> 11.9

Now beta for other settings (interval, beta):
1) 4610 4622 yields 0.121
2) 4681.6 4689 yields 0.045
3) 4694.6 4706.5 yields 0.076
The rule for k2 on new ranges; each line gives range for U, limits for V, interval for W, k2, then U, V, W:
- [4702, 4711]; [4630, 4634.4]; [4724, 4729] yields 0.0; 0.00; -0.4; 0.01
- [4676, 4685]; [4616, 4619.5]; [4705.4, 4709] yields 1.2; 0.20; 0.1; 0.01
